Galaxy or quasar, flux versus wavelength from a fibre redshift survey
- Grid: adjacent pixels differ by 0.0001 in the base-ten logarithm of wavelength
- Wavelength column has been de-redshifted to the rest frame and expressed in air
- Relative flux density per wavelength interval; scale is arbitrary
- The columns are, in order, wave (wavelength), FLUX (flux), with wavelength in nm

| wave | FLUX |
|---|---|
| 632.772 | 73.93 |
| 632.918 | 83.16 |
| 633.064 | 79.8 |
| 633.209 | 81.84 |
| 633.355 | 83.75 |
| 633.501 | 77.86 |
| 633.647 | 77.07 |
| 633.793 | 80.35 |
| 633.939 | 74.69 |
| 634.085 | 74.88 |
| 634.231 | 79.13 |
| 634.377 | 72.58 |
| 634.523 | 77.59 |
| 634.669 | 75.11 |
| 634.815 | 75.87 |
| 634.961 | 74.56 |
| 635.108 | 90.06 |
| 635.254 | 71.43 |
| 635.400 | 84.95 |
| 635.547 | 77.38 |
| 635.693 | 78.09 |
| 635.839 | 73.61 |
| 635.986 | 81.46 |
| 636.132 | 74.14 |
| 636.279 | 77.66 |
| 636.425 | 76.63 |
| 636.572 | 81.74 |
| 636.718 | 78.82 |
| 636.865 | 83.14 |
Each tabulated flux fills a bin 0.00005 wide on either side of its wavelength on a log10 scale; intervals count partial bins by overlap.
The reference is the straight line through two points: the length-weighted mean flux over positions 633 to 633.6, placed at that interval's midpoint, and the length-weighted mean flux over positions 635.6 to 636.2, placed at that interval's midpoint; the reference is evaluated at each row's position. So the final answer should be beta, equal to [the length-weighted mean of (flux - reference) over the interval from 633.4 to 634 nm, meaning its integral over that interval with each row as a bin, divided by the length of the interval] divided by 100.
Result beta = -0.023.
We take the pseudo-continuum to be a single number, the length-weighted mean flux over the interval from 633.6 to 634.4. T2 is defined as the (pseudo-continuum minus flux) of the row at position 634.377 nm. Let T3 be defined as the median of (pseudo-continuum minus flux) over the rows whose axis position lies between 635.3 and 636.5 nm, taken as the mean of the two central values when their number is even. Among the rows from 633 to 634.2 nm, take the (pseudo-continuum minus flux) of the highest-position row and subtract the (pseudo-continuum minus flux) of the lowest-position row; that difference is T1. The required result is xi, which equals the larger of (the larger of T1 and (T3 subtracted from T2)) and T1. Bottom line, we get 4.9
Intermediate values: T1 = 4.9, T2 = 4.1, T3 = -0.85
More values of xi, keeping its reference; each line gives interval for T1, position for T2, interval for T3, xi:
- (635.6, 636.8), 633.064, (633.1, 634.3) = -0.7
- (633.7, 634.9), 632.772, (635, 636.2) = 4.5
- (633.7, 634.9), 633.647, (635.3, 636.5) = 4.5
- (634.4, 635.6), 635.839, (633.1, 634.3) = 4.9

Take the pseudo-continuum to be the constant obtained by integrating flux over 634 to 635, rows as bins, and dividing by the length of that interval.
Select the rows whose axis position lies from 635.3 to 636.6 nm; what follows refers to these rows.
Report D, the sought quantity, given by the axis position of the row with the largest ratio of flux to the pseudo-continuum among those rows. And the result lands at 635.400 nm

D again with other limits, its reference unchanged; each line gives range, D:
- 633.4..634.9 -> 633.793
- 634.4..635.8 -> 635.108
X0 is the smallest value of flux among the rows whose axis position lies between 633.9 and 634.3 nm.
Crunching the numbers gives 74.69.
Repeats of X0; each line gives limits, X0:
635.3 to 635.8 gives 77.38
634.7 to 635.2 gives 74.56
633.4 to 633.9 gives 77.07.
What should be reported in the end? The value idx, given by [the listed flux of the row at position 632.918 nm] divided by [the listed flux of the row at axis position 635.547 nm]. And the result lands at 1.07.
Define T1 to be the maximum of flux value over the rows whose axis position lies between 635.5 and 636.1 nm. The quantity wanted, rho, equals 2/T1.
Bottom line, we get 0.0246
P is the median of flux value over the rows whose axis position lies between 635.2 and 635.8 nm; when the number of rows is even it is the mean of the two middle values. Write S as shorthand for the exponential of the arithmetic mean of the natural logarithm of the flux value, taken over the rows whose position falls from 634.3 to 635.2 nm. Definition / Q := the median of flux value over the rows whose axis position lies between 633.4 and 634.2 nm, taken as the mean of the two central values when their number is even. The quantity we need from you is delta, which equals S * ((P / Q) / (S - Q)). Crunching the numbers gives 217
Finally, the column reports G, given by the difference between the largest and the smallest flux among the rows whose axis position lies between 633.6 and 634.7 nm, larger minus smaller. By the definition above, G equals 8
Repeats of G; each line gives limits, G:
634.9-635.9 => 19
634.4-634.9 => 2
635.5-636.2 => 8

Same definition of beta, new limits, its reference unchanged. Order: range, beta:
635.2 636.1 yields 0.005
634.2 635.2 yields -0.010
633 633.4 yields 0.009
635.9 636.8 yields 0.021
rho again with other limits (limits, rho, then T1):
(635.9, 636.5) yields 0.0246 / 81.46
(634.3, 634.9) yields 0.0258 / 77.59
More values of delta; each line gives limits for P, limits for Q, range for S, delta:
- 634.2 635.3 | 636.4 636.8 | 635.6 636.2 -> -36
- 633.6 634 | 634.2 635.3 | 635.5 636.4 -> 52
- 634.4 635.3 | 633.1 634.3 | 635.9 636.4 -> -94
